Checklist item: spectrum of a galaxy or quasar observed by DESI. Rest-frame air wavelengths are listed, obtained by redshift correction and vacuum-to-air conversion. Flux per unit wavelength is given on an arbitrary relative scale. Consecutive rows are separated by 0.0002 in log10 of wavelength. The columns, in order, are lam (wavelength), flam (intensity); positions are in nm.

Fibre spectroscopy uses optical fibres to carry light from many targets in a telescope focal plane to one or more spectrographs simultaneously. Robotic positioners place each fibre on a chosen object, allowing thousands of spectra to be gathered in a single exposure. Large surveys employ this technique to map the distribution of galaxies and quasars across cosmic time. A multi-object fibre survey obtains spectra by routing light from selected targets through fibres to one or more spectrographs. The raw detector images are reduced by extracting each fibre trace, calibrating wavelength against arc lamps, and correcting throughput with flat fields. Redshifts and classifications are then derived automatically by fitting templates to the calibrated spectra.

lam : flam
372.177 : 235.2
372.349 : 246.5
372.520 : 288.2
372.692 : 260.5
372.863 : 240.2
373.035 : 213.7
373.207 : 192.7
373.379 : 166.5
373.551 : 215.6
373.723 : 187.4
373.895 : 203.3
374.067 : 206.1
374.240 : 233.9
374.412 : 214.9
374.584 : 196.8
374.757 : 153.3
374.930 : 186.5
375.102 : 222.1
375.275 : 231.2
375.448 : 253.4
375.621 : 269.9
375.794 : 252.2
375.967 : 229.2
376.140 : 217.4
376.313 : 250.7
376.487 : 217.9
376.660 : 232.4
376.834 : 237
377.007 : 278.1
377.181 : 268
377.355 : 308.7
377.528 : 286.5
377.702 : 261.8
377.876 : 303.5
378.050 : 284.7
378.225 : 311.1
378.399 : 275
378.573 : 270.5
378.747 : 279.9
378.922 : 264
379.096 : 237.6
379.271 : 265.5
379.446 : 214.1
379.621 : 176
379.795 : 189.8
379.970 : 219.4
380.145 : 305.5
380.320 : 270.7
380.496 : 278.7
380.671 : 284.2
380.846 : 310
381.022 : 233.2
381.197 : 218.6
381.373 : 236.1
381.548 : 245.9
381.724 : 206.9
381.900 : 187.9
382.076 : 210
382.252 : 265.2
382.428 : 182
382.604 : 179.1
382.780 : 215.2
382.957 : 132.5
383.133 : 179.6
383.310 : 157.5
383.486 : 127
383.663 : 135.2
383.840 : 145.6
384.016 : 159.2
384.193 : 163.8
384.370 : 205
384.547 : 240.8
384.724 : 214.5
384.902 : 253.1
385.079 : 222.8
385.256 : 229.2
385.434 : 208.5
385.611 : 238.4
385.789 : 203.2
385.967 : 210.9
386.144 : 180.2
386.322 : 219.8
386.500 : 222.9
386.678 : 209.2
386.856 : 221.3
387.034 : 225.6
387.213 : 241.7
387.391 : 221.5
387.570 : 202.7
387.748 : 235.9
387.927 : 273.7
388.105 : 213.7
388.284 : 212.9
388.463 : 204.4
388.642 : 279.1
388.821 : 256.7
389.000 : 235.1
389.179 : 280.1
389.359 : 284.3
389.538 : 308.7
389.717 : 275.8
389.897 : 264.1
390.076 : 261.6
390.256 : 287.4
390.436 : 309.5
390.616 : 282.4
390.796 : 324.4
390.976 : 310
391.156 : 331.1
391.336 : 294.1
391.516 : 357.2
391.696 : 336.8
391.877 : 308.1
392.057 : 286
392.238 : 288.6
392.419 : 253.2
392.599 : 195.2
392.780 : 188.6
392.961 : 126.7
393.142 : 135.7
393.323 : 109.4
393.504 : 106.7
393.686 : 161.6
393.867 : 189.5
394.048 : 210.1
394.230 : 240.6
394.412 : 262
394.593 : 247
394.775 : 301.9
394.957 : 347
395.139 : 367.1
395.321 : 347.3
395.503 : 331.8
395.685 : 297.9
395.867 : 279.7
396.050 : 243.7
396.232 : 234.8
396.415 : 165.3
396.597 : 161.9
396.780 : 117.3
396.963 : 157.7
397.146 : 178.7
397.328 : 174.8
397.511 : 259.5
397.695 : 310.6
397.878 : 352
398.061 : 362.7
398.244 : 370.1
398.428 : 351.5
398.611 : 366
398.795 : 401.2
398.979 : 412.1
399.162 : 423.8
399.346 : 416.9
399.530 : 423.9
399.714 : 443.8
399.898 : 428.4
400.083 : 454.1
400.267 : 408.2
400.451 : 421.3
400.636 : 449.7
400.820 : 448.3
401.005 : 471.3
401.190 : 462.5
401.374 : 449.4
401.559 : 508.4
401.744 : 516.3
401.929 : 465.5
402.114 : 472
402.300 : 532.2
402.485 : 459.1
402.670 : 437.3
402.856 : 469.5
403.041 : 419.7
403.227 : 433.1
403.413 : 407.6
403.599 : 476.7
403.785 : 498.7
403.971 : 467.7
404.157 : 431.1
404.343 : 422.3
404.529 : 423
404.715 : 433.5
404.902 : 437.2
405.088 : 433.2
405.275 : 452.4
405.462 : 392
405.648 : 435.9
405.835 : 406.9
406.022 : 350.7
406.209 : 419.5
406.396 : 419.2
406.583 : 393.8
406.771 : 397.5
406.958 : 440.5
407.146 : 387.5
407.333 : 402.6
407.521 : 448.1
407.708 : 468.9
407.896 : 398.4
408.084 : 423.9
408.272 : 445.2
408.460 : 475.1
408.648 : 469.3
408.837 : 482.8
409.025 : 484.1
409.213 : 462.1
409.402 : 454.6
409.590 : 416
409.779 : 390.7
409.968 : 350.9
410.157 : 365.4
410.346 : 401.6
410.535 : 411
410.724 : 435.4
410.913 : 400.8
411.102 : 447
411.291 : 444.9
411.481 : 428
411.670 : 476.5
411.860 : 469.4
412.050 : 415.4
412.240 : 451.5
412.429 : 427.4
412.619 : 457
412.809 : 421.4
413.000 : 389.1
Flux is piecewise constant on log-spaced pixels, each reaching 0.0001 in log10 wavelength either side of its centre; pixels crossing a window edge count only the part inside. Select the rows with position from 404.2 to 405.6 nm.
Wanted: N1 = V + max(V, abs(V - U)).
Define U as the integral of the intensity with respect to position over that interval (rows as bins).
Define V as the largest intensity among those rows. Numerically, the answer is 905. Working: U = 600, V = 452.4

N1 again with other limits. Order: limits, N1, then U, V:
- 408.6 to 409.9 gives 968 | 583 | 484.1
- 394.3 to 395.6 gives 734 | 408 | 367.1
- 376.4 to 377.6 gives 617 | 313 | 308.7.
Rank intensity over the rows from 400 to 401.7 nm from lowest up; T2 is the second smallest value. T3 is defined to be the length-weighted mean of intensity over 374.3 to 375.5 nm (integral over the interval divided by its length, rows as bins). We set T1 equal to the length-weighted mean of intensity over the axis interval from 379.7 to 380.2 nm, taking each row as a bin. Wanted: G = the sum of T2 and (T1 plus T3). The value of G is 862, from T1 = 233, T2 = 421.3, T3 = 208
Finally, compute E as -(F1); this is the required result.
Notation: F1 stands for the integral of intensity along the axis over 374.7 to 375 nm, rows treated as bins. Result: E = -51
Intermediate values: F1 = 51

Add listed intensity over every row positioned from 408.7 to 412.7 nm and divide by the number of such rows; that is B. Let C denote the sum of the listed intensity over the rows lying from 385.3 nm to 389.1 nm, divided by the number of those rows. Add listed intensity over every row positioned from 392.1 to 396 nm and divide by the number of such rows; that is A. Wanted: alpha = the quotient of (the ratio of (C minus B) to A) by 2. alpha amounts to -0.437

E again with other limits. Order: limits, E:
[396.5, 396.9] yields -57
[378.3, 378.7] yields -110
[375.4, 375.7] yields -79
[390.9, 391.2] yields -96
